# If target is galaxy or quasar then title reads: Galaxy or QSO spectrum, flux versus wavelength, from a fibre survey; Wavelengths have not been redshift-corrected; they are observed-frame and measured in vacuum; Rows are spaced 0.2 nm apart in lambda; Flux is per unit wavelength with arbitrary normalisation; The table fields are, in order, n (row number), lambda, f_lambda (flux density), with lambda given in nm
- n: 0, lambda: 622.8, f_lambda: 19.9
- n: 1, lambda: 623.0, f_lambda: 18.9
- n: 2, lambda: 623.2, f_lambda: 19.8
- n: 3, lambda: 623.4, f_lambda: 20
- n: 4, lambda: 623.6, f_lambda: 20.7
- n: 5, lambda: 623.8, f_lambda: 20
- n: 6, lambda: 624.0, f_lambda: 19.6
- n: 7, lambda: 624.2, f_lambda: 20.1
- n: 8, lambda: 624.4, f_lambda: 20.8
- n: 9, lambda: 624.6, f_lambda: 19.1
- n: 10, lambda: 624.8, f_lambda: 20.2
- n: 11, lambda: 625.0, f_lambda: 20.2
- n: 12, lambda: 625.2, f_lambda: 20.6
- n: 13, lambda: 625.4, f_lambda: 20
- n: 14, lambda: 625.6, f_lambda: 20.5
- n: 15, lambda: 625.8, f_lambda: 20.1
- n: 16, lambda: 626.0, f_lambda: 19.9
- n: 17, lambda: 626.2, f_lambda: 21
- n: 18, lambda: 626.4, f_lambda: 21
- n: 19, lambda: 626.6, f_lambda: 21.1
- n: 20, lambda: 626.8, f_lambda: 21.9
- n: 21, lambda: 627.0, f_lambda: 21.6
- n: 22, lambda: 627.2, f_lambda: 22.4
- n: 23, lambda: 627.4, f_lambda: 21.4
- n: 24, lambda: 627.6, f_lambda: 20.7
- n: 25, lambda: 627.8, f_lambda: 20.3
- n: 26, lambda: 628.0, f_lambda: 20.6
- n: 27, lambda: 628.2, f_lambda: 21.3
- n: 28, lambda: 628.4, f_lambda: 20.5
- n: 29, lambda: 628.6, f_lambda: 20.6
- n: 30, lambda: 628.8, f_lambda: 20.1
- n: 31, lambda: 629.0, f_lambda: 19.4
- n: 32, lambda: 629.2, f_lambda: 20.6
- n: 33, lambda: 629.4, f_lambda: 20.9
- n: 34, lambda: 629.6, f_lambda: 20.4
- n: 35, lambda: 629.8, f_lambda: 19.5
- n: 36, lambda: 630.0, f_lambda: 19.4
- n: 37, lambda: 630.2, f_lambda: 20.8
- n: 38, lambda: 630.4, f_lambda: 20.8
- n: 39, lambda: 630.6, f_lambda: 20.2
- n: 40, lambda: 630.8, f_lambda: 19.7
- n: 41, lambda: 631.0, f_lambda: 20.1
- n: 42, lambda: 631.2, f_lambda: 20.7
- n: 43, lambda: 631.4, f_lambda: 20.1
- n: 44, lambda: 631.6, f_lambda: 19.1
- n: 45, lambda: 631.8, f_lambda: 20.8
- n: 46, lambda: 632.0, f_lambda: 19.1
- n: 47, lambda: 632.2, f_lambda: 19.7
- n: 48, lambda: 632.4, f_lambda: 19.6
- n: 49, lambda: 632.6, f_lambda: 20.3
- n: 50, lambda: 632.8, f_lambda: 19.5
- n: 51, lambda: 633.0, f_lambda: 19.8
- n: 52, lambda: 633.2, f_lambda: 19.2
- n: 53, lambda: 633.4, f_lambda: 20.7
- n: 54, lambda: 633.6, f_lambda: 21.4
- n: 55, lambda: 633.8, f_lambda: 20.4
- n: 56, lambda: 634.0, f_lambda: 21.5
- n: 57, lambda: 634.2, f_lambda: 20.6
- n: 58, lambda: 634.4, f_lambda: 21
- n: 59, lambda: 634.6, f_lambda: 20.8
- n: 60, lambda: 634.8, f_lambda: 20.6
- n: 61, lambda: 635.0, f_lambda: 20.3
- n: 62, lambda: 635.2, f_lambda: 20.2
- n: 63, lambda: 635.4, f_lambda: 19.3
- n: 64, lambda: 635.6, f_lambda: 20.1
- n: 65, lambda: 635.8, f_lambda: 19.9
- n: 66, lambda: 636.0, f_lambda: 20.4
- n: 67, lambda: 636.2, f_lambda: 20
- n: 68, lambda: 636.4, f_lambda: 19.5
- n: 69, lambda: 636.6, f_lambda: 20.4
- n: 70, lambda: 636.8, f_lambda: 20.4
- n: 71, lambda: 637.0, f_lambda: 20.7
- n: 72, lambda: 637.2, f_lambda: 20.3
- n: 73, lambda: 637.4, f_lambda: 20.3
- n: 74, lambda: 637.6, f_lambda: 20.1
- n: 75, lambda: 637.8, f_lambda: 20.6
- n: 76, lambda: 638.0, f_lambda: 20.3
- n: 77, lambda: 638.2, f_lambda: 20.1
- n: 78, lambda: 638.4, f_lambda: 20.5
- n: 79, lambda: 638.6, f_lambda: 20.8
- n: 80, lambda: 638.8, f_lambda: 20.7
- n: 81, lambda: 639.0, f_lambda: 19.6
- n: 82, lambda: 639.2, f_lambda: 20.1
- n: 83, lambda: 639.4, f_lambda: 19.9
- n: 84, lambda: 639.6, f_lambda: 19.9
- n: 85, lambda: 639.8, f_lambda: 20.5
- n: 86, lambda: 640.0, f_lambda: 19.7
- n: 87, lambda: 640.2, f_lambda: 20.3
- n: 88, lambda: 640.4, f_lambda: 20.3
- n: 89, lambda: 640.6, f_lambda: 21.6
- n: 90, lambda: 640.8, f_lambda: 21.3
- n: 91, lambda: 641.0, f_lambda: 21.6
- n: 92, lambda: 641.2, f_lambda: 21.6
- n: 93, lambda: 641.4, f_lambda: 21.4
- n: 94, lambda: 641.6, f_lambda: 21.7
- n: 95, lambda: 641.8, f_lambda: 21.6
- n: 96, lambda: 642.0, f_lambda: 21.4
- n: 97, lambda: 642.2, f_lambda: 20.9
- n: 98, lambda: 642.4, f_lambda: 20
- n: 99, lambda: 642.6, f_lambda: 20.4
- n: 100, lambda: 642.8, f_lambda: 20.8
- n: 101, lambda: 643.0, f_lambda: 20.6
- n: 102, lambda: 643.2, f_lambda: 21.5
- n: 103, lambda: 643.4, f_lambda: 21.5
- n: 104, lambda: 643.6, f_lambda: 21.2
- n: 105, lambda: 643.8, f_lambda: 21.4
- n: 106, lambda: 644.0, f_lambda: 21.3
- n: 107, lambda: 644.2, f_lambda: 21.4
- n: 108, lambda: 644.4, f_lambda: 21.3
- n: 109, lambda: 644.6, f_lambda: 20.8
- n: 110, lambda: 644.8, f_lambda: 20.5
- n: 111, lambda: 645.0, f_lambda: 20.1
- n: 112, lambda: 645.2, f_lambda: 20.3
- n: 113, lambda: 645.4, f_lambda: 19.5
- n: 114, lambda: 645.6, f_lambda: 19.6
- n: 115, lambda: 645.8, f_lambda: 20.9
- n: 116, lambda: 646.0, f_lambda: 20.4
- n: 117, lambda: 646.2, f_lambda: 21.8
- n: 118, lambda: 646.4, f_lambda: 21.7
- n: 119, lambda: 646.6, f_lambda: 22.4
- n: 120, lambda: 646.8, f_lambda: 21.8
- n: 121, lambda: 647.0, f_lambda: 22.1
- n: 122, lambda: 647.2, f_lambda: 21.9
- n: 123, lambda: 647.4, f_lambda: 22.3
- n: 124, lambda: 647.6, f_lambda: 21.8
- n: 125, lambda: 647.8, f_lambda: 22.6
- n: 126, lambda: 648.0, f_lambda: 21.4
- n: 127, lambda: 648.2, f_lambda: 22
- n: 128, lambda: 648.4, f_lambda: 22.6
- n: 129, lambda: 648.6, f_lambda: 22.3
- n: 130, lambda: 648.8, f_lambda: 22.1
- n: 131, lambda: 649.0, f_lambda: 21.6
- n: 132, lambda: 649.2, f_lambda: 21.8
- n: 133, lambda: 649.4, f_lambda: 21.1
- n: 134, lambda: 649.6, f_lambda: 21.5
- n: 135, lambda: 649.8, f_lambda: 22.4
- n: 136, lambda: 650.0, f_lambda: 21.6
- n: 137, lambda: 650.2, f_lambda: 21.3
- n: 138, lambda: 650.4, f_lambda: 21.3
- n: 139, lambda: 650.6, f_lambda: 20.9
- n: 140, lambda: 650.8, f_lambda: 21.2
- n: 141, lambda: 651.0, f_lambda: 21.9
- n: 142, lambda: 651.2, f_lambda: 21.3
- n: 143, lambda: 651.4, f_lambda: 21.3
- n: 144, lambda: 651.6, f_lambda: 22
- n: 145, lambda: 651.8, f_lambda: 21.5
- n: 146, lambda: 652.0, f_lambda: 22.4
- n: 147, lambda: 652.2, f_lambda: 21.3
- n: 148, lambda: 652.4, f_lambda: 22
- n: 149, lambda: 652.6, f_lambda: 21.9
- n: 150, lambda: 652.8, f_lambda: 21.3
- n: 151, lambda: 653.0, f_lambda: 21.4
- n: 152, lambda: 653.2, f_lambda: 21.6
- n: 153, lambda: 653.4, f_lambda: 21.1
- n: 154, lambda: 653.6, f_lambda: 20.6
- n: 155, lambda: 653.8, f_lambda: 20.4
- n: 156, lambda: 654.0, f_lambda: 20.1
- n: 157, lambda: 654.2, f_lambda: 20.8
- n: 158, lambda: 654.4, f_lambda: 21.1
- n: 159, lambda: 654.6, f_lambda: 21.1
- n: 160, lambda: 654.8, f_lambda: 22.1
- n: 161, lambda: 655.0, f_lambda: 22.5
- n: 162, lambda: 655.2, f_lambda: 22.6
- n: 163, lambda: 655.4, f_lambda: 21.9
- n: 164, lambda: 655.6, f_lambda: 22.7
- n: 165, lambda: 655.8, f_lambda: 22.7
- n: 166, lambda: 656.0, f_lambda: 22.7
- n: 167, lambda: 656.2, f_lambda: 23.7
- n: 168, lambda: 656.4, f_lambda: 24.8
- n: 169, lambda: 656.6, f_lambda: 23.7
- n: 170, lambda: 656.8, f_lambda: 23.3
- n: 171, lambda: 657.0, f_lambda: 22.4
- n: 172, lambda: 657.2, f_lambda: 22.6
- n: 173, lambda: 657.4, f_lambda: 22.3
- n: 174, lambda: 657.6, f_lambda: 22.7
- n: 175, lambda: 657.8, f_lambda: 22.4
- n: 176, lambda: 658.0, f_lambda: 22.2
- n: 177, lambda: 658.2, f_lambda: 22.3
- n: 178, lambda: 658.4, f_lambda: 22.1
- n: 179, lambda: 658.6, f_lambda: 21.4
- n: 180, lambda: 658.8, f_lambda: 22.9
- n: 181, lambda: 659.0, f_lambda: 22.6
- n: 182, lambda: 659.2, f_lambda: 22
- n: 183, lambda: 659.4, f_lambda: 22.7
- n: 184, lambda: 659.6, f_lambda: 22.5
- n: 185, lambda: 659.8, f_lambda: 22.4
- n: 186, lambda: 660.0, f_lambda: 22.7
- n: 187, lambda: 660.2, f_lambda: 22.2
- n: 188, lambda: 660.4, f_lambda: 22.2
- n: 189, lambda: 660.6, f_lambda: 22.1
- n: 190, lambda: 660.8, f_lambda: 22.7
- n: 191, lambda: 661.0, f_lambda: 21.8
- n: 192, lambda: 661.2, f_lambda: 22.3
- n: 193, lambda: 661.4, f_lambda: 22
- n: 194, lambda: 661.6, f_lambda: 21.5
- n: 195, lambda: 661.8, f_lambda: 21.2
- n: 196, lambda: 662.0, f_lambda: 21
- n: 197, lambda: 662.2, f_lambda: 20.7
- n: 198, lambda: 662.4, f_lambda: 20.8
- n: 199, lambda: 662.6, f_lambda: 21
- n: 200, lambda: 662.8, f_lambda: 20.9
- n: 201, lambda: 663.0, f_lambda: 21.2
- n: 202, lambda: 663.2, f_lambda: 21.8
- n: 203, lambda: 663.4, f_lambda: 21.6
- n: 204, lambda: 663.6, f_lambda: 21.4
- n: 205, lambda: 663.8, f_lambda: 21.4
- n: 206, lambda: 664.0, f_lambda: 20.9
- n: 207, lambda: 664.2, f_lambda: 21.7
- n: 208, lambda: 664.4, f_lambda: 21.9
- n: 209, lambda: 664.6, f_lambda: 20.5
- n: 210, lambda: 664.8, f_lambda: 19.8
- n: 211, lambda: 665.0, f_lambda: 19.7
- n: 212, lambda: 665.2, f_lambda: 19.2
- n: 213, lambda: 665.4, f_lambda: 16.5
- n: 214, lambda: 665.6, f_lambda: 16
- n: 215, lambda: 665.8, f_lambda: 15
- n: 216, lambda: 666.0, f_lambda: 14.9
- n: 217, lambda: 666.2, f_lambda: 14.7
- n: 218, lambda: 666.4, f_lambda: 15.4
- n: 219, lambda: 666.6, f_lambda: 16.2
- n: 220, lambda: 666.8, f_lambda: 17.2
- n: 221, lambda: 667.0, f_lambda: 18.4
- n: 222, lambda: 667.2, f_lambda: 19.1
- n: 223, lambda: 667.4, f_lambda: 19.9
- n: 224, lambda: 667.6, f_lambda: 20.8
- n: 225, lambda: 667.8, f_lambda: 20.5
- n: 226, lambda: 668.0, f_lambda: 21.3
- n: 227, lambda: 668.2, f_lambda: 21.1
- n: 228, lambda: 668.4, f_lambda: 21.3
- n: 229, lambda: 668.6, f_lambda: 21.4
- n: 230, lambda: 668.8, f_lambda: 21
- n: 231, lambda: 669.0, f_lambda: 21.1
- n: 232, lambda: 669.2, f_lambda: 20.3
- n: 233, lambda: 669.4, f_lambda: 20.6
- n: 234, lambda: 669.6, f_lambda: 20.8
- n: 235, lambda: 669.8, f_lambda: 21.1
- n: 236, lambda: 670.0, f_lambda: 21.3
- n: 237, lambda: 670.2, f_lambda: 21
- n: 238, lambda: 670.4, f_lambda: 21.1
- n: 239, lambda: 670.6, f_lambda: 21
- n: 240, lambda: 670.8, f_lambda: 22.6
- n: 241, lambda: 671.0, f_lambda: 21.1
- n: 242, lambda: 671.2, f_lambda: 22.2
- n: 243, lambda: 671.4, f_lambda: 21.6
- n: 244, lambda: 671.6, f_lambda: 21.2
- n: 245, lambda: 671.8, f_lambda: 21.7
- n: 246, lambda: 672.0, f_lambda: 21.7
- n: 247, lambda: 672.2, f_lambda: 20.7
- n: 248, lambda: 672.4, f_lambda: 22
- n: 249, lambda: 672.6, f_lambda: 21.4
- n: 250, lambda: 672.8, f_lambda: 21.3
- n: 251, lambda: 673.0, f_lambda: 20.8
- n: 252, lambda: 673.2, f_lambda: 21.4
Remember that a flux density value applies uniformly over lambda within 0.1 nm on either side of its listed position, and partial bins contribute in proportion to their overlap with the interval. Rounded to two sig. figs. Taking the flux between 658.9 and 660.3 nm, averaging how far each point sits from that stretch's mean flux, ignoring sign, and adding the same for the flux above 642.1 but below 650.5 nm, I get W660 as 0.82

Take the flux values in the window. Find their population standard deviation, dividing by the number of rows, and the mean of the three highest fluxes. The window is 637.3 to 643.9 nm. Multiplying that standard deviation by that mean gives 13.8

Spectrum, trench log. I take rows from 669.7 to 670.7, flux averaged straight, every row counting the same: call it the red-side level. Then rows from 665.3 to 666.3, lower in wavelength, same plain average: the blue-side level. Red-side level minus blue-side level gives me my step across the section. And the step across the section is 5.7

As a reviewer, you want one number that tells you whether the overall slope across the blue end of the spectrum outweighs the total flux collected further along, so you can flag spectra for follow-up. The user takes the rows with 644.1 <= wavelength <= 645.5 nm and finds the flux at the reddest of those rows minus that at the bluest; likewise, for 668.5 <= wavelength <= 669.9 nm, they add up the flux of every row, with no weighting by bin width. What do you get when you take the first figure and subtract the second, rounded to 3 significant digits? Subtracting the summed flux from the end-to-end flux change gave -148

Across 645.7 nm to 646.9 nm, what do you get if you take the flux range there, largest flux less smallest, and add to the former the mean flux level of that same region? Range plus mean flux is 23.5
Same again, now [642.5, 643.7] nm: 22.1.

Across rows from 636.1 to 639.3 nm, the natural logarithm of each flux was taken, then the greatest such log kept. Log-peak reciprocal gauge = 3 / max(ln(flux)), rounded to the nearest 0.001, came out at 0.988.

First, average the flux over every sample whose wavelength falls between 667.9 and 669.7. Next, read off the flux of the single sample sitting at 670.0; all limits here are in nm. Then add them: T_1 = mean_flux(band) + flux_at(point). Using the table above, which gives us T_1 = 42.3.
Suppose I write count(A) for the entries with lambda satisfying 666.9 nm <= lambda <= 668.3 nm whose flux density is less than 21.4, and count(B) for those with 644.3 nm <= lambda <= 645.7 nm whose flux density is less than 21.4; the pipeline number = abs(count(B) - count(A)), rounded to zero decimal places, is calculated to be 0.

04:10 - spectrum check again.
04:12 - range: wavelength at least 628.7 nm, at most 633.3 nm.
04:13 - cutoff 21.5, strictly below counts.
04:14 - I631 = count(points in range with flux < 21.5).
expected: 23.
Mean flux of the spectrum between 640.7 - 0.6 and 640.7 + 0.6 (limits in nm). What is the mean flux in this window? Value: 21.1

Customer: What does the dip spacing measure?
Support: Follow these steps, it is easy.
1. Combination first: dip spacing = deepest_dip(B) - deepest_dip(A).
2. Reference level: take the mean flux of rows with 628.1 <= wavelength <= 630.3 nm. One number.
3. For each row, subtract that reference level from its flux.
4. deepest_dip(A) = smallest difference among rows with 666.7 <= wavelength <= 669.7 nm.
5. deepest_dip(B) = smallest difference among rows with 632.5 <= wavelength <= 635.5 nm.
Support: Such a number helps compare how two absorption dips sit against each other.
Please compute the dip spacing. 2.0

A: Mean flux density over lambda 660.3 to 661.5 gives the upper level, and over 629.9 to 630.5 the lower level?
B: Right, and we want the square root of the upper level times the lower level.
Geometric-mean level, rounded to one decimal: 21.2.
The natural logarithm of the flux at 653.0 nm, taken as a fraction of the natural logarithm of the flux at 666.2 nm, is 1.14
